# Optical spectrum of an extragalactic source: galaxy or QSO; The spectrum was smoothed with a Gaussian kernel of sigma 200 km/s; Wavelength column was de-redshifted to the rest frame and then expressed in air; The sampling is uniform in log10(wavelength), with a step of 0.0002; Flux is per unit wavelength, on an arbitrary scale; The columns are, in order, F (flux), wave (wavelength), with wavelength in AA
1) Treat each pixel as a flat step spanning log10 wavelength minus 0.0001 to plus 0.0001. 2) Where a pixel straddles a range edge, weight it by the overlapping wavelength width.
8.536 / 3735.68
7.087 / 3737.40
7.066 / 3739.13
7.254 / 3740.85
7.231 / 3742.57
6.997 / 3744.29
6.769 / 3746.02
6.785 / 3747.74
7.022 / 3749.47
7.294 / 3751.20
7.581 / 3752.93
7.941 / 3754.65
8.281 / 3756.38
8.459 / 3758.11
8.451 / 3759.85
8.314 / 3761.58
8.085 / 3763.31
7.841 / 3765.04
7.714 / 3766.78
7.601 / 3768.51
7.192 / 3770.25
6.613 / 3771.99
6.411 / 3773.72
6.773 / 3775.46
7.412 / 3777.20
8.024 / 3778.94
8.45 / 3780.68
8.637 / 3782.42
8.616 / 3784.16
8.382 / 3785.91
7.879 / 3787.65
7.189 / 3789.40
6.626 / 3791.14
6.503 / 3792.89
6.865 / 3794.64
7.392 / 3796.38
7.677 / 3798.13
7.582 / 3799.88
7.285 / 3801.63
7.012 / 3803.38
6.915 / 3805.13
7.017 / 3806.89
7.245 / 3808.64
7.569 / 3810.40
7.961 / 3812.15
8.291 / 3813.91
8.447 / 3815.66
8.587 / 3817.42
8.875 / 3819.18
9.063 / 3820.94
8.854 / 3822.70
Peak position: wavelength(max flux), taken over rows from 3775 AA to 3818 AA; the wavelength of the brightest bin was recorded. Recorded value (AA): 3782.42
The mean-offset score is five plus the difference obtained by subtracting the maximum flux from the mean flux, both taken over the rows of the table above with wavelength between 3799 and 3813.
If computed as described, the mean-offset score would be 4.36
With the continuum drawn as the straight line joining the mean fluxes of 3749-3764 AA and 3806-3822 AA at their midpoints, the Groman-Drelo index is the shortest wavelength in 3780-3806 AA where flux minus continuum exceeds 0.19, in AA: 3780.68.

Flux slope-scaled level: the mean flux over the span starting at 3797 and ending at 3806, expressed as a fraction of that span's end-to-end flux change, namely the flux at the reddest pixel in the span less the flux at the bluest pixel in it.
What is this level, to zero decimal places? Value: -10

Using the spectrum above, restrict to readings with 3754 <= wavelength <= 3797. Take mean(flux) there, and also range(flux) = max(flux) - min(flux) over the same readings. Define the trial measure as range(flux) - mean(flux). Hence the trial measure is -5.44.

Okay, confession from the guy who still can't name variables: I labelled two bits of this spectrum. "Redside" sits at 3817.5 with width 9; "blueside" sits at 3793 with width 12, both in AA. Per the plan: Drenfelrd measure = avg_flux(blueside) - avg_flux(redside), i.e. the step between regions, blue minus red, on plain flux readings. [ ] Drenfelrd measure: -1.5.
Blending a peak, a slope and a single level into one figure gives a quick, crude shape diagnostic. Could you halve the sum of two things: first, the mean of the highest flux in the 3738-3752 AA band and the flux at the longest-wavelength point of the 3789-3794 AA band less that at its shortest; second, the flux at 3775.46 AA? 5.0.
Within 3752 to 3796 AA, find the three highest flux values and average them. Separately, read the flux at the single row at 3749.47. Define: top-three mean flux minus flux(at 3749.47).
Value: 1.55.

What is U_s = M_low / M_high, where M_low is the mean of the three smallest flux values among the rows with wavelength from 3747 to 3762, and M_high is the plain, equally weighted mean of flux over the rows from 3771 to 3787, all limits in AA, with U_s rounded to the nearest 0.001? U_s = 0.913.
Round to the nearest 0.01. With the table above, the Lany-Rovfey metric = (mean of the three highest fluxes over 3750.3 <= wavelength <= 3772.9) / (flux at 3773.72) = 1.31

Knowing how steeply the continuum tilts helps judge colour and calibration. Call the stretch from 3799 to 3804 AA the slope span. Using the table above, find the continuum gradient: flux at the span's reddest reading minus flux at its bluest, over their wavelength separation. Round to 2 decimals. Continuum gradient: -0.16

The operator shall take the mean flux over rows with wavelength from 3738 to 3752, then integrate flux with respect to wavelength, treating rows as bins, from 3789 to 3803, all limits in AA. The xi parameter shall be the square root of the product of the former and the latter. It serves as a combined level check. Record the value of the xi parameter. 26.5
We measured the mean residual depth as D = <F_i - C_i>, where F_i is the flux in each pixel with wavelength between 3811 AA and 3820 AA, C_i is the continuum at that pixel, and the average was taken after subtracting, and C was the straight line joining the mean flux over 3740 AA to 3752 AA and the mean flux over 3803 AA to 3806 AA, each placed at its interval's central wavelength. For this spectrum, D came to 1.5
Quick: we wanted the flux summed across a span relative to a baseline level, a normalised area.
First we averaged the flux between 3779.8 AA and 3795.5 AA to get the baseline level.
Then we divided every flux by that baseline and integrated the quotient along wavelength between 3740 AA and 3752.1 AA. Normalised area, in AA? 11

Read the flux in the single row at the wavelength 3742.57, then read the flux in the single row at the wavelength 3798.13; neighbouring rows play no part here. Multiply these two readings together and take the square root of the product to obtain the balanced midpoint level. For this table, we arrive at 7.451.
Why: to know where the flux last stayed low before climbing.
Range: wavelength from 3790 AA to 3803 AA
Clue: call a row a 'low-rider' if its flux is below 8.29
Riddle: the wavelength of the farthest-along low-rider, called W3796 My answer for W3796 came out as 3801.63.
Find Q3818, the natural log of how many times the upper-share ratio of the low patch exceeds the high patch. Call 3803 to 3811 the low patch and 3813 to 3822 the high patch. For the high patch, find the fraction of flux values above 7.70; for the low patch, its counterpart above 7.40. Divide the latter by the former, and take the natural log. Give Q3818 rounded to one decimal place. -1.6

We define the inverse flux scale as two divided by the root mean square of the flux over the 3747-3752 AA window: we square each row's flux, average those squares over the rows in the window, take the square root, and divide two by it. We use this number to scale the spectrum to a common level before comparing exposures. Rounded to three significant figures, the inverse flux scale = 0.284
